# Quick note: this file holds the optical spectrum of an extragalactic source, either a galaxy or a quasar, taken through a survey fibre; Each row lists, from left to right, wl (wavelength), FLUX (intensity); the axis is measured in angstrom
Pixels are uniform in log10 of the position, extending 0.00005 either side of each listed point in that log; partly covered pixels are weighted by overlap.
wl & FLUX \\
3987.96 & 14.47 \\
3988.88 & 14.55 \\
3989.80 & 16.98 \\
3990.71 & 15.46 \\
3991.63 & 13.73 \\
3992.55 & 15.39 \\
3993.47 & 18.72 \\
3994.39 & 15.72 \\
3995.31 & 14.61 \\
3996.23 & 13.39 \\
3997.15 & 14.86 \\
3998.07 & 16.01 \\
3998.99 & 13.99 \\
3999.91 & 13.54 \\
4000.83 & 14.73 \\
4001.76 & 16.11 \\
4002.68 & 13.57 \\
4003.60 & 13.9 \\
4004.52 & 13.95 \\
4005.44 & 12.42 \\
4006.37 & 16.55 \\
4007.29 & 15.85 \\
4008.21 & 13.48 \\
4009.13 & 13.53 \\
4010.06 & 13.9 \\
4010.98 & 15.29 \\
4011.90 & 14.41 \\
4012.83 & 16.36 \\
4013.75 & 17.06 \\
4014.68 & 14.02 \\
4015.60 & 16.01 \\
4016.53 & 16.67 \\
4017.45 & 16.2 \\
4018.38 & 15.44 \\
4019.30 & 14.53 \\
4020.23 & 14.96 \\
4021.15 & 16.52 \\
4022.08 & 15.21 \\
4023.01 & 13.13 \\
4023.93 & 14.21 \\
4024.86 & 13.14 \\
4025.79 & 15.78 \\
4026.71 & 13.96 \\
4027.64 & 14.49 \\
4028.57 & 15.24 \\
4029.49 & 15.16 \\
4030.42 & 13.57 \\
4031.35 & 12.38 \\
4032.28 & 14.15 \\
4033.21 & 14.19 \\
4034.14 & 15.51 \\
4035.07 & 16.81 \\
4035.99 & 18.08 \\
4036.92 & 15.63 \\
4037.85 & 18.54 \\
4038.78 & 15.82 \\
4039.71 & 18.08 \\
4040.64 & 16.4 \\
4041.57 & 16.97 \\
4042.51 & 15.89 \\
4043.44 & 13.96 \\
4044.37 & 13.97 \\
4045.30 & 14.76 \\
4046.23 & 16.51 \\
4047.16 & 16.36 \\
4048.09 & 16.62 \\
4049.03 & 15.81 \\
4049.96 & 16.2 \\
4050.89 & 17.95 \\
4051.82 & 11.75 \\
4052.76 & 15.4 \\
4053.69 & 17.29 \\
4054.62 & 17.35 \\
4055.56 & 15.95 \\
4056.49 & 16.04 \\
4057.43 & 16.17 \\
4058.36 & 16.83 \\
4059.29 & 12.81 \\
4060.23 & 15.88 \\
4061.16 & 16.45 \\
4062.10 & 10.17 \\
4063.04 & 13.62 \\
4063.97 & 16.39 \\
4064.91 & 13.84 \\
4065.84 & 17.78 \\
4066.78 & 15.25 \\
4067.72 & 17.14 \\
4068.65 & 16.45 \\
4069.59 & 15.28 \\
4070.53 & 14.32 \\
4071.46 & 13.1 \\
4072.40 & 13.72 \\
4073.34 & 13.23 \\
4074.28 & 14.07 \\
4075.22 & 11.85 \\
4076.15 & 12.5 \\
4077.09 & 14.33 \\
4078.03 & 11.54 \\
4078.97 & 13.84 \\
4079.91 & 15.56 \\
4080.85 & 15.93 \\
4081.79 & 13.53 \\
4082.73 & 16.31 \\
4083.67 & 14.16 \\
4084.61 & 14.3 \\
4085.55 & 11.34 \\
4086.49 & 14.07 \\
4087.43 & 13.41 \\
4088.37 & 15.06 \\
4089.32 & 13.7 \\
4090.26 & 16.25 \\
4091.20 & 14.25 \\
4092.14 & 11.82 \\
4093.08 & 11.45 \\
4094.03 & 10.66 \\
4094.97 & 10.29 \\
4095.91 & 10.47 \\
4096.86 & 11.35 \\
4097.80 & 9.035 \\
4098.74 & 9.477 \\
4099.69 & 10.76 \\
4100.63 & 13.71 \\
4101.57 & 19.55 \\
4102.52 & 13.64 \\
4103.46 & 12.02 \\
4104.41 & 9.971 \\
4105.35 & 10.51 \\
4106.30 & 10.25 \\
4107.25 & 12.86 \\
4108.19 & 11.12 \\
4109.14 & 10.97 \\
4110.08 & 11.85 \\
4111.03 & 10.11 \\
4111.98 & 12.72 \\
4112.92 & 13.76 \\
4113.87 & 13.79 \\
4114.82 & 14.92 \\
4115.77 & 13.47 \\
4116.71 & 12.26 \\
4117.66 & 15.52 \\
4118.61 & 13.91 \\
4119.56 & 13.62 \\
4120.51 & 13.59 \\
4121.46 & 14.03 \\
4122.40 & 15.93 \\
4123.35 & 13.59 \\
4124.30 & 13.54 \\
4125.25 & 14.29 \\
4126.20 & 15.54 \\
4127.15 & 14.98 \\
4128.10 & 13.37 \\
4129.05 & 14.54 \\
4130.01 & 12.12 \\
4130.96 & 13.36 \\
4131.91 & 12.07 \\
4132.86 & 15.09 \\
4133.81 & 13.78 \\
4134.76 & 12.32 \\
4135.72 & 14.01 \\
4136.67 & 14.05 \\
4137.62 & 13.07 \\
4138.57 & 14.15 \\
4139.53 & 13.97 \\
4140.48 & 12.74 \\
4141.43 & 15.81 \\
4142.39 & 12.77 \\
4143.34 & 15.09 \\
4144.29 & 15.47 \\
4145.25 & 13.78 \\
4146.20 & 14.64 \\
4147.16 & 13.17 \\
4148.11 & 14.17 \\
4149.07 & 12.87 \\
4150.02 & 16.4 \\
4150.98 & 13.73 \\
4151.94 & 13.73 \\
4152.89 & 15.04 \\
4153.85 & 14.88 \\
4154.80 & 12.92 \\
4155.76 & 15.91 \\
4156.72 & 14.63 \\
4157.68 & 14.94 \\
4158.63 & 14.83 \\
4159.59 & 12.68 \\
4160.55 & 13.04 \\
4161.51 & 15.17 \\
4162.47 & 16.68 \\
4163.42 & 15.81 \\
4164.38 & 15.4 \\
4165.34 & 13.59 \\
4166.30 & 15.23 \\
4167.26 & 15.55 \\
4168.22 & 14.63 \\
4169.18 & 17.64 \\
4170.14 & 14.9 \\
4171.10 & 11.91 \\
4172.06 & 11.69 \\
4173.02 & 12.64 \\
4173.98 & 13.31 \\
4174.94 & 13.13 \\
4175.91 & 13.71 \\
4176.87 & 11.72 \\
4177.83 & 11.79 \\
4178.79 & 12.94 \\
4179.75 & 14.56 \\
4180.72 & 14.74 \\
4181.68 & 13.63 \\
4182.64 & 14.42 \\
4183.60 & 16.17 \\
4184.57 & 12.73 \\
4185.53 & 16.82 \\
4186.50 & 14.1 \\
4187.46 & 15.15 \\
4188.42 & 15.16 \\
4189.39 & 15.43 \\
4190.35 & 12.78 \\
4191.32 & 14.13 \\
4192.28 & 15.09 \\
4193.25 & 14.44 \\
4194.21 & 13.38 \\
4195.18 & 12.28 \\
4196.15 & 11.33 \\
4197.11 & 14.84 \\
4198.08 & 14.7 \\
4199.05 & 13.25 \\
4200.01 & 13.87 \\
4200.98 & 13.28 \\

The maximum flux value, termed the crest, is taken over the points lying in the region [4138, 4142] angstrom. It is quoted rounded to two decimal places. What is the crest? 15.81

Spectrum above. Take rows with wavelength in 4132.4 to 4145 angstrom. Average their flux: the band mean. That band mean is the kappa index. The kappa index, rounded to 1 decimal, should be 14.0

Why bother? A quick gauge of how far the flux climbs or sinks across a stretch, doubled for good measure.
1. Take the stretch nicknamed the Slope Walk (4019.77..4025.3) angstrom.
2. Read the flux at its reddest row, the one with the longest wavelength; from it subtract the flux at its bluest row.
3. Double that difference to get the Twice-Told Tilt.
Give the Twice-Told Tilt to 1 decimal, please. -3.6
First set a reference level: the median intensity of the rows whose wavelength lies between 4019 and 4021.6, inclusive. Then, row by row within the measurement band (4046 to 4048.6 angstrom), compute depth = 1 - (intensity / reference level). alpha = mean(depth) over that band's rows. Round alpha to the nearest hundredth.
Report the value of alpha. -0.10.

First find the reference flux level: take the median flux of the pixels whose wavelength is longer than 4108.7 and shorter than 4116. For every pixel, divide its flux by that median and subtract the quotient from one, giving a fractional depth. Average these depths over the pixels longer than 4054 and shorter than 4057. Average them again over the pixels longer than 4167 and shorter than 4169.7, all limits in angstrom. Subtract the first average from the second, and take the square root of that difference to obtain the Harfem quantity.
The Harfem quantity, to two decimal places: 0.20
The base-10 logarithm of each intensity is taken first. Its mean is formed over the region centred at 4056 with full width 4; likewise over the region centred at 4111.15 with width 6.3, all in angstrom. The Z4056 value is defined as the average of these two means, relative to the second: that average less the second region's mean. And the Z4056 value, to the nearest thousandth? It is 0.068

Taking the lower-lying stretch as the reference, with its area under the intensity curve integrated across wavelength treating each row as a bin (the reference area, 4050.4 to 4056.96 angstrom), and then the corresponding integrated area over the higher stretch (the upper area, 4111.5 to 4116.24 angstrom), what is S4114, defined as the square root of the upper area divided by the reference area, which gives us 0.79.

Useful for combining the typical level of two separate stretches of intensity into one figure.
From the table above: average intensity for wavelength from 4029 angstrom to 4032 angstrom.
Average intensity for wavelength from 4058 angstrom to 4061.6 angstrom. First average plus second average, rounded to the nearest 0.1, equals 29.2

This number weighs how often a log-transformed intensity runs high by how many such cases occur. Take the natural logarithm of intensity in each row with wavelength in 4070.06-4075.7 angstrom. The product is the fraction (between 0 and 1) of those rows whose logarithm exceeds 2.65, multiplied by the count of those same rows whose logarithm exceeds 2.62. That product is 0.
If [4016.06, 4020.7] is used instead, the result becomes 5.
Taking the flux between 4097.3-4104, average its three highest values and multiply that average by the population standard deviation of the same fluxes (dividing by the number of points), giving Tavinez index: 52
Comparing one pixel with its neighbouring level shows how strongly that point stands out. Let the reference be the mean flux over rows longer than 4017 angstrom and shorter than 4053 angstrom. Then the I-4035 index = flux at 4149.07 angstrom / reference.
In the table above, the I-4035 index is 0.84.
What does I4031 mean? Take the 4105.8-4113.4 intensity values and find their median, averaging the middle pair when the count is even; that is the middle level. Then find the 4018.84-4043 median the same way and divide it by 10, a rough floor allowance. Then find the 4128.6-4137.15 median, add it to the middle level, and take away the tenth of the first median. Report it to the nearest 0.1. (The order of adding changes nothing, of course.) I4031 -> 23.7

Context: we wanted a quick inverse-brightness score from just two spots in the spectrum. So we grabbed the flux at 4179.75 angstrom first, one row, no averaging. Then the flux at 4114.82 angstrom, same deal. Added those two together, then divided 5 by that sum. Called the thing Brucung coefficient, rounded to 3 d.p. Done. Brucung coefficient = 0.170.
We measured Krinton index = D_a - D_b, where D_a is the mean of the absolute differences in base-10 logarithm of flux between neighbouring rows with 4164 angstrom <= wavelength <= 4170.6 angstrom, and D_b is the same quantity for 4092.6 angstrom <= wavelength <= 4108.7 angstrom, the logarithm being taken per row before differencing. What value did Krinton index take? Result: -0.014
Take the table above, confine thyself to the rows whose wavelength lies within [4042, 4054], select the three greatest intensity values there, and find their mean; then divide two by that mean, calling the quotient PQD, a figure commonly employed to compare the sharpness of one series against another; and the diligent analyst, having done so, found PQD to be 0.116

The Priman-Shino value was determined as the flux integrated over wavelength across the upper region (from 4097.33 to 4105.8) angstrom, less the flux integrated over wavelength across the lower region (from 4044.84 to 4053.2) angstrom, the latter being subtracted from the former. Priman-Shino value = -29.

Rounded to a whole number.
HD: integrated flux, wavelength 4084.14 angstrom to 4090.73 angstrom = 92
